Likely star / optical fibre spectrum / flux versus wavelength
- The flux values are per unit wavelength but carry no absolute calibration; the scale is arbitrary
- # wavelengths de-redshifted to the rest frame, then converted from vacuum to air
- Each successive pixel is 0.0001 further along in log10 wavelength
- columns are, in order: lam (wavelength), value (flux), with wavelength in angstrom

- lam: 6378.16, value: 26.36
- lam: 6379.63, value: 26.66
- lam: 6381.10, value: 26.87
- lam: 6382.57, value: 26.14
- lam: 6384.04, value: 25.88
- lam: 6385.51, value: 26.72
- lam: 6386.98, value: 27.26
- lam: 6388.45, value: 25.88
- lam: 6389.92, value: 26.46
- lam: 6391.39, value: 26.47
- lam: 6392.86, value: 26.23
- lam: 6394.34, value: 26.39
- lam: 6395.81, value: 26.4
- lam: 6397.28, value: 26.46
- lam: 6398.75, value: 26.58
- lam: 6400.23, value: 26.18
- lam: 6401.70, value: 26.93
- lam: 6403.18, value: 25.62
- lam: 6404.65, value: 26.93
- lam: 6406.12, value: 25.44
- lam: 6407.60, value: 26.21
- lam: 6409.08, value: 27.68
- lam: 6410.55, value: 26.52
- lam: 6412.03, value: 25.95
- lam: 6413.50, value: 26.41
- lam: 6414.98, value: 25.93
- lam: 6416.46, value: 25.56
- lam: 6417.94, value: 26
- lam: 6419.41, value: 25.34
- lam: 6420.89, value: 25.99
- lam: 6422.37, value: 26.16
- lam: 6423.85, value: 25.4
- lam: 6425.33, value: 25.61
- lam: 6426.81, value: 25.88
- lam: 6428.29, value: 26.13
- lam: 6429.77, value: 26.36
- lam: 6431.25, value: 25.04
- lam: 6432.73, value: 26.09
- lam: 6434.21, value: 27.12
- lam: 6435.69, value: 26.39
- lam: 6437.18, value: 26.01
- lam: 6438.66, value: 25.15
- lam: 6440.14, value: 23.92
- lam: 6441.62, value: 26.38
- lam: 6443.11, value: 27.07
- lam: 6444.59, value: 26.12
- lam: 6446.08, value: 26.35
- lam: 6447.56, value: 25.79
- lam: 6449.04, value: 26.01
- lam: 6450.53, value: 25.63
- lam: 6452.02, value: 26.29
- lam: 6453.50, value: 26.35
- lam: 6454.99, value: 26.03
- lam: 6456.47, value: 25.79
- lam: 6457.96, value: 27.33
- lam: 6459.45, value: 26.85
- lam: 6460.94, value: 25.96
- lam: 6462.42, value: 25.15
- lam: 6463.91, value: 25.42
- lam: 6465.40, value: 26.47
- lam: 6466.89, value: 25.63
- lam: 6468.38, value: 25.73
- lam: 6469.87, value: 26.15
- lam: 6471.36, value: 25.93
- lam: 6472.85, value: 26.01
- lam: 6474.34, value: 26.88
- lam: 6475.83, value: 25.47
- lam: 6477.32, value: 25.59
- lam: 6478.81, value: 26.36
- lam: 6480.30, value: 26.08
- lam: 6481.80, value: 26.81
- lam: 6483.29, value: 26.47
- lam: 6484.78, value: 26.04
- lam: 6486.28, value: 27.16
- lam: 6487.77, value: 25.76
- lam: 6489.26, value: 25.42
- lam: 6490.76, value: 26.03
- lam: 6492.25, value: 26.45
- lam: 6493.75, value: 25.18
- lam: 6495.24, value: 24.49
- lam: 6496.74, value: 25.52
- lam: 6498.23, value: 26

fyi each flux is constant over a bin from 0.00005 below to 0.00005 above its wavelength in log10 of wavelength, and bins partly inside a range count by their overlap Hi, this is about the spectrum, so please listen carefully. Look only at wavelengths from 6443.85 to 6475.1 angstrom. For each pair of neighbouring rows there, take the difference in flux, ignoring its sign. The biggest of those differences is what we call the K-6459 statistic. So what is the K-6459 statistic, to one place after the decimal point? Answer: 1.5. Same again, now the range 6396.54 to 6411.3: 1.5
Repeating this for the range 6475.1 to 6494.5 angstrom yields 1.4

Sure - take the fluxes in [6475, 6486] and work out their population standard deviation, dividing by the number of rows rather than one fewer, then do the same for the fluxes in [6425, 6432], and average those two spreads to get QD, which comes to 0.45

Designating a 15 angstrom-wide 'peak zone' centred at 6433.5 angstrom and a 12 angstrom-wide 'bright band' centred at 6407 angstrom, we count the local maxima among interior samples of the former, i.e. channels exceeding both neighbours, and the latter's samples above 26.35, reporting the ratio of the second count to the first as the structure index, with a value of 2.00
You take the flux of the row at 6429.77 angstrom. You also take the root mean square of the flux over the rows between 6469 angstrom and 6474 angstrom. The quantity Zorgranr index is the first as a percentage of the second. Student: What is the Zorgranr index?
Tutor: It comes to 101.3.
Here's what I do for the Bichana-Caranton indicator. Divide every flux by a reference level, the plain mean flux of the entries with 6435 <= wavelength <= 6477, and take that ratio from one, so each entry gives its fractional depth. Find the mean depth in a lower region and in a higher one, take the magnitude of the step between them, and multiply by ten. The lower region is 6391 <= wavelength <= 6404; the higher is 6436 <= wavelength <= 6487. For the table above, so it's 0.112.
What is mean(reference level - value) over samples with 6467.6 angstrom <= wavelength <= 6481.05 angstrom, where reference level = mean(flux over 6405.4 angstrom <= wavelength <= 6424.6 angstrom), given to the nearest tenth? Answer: 0.0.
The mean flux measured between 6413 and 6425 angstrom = 25.8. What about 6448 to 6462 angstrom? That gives 26.2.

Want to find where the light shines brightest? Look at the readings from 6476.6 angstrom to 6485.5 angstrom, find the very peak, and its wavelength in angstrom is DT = 6481.80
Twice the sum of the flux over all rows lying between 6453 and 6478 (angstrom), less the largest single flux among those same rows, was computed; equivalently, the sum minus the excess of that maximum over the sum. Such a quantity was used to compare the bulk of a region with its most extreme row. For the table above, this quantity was 858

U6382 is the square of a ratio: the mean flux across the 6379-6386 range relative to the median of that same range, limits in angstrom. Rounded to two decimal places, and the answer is 0.98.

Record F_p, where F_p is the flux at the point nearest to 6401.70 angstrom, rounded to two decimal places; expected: 26.93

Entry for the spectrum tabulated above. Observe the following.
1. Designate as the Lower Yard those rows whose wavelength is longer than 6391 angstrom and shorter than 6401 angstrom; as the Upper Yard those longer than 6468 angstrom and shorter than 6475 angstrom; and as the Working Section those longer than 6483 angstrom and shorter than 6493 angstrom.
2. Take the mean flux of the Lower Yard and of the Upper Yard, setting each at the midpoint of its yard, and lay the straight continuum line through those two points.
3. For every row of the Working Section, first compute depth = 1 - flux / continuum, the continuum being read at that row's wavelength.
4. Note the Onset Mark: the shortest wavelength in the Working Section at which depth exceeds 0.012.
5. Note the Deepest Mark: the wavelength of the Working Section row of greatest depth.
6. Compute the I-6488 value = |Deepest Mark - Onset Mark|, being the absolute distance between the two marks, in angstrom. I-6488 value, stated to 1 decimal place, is 1.5 angstrom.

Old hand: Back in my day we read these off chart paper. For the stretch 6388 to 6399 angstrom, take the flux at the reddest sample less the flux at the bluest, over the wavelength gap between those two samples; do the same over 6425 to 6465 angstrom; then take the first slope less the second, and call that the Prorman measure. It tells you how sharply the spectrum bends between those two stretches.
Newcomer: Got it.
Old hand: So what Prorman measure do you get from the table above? 0.07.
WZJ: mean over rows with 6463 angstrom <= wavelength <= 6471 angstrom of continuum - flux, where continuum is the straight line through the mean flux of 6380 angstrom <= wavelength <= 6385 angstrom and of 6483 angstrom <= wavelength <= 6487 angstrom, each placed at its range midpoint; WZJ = 0.63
